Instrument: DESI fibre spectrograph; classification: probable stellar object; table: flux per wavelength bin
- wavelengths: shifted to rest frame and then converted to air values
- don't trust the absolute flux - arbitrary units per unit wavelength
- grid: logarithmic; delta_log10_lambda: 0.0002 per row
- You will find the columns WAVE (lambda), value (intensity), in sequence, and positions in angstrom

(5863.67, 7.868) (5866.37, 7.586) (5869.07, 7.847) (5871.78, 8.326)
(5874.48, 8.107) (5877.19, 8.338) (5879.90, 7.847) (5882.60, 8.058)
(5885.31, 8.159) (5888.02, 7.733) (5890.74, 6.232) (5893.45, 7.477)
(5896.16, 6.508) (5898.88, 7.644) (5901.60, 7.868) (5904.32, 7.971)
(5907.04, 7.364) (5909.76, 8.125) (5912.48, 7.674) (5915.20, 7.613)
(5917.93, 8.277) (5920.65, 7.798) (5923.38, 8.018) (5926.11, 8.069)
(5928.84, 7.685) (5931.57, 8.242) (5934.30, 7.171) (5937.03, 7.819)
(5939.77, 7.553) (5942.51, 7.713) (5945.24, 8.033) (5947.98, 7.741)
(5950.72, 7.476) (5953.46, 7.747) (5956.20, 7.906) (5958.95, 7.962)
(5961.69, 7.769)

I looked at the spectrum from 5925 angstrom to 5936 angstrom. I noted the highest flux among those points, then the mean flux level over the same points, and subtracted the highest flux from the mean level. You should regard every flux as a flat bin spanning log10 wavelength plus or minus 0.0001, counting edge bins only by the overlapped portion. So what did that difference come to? -0.45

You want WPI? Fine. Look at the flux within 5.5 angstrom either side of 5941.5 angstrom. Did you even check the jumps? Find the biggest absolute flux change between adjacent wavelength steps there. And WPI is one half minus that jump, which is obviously 0.2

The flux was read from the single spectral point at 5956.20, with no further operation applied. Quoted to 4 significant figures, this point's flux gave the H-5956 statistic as 7.906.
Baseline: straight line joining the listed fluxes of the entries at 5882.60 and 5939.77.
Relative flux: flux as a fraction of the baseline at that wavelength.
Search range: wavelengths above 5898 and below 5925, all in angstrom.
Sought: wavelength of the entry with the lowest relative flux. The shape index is 5907.04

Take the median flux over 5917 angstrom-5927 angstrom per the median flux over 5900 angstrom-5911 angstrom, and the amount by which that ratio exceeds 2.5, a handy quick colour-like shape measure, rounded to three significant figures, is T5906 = -1.48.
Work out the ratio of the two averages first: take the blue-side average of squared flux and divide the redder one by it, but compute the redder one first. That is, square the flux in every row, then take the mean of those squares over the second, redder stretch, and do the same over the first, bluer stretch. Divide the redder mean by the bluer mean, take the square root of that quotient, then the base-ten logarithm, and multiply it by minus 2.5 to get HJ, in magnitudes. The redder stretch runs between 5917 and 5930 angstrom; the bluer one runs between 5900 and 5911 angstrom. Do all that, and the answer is -0.019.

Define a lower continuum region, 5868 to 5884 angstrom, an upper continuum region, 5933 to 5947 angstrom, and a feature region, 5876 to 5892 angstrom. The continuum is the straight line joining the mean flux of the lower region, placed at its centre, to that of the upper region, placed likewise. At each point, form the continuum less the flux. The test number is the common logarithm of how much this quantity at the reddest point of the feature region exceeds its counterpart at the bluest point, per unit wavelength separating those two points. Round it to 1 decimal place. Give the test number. -0.8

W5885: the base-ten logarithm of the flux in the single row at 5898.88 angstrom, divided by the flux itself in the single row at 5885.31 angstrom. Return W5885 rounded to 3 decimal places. 0.108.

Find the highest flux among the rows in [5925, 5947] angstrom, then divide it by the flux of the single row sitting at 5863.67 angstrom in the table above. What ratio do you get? 1.05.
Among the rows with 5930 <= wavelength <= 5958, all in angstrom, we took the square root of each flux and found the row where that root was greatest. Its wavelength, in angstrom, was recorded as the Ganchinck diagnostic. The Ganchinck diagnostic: 5931.57 angstrom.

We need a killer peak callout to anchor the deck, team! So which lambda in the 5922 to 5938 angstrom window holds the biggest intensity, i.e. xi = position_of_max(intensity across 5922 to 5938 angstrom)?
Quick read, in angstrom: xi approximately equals 5931.57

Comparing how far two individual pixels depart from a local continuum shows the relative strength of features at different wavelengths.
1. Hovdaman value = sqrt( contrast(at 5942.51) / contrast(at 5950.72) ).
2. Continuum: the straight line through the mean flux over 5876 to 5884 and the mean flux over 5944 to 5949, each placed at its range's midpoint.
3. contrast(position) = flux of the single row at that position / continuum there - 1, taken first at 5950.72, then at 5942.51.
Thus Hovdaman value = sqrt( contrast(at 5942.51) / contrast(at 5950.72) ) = 0.68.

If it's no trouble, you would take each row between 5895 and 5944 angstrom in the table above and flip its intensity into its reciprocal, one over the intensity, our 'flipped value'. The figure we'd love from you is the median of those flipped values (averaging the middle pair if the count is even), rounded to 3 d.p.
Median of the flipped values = 0.129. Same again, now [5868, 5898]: 0.127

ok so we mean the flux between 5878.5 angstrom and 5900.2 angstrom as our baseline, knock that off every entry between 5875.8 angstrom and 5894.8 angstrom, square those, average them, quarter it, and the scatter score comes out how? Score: 0.12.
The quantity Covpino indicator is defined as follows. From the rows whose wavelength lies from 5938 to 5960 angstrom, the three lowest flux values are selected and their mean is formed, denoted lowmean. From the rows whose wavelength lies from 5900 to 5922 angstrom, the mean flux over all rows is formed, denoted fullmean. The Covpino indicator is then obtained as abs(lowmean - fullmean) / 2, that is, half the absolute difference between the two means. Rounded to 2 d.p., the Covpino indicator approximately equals 0.13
